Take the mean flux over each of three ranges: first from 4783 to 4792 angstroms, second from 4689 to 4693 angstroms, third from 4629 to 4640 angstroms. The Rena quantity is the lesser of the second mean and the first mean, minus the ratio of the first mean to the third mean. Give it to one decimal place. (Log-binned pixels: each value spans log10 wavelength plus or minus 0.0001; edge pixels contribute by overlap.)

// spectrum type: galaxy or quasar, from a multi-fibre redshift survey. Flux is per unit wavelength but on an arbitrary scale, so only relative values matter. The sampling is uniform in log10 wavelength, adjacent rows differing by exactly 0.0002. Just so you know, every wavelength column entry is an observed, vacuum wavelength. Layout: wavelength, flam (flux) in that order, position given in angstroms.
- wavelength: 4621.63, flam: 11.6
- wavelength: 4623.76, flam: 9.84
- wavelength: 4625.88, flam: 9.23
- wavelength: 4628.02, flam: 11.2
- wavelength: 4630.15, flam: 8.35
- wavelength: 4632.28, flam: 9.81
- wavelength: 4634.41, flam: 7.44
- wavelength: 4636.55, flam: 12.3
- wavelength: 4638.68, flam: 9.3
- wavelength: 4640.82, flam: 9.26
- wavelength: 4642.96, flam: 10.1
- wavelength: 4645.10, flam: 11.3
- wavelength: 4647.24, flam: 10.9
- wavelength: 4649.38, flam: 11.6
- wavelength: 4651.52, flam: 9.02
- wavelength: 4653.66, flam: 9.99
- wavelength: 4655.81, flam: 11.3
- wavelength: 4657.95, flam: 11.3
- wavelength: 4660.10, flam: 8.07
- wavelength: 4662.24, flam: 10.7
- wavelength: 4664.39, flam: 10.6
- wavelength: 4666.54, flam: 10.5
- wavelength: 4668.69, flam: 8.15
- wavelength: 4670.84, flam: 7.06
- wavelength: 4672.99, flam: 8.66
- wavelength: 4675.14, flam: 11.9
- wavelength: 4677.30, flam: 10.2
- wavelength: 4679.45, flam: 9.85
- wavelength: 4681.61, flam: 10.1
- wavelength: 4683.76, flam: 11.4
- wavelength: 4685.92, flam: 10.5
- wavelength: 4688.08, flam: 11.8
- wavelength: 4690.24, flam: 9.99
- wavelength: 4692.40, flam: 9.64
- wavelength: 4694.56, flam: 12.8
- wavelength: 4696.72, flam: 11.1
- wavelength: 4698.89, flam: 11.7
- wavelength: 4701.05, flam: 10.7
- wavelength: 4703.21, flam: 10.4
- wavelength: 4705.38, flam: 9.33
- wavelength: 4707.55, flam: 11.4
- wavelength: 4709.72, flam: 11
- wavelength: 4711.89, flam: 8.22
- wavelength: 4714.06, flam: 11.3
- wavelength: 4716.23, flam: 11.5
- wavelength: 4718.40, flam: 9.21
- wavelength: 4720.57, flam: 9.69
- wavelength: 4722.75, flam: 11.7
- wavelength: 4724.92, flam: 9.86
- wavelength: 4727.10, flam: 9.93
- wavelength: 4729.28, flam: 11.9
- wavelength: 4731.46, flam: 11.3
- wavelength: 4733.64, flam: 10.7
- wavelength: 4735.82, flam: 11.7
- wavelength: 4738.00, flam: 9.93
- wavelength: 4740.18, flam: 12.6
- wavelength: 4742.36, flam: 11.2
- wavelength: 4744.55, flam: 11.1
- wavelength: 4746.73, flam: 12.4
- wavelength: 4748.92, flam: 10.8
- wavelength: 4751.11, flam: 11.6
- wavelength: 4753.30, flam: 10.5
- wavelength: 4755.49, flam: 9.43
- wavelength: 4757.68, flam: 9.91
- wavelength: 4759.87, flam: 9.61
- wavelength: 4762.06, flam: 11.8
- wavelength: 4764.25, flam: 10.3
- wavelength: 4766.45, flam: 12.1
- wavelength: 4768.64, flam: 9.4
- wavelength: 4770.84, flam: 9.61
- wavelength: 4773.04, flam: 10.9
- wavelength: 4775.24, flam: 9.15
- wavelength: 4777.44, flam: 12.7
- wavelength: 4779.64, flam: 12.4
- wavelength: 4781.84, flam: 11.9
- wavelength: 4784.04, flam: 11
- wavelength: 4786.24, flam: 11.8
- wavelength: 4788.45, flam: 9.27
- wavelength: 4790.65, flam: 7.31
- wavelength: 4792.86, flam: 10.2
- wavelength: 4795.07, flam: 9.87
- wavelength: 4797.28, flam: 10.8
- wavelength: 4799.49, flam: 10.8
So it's 8.8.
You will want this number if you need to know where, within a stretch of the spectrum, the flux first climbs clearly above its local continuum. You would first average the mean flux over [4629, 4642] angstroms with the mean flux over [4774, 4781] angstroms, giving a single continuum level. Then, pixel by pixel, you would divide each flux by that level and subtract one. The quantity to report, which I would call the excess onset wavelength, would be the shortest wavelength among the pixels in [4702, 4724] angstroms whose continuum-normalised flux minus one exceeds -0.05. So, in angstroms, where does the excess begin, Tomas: 4703.21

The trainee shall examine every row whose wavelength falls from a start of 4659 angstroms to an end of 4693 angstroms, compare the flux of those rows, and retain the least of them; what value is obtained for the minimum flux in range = 7.06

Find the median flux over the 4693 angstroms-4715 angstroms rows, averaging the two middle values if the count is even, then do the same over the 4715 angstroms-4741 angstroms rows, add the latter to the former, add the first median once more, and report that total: 33.1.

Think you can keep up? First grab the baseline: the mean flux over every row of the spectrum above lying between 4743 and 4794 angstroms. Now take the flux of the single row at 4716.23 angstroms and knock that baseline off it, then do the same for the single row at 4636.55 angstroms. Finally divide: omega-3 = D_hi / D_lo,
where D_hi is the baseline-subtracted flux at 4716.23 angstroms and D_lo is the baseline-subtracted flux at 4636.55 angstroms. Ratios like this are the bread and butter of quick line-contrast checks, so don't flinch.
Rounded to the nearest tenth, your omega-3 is 0.5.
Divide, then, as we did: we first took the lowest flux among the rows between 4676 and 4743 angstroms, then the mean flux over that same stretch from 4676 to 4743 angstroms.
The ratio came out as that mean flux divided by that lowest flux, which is 1.31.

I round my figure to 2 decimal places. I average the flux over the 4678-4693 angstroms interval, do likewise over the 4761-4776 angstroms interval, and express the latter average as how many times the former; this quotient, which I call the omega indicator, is 1.00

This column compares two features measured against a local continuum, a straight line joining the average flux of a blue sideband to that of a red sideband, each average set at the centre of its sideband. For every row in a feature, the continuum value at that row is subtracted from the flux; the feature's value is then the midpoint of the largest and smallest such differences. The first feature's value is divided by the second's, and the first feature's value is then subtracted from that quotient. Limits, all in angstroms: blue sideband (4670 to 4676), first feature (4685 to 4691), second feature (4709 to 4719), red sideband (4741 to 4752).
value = -3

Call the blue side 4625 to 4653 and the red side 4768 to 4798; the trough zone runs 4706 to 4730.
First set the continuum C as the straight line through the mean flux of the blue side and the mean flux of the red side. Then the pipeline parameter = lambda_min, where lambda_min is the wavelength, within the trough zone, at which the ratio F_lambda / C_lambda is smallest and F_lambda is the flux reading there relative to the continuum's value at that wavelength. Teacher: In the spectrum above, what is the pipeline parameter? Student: 4711.89 angstroms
